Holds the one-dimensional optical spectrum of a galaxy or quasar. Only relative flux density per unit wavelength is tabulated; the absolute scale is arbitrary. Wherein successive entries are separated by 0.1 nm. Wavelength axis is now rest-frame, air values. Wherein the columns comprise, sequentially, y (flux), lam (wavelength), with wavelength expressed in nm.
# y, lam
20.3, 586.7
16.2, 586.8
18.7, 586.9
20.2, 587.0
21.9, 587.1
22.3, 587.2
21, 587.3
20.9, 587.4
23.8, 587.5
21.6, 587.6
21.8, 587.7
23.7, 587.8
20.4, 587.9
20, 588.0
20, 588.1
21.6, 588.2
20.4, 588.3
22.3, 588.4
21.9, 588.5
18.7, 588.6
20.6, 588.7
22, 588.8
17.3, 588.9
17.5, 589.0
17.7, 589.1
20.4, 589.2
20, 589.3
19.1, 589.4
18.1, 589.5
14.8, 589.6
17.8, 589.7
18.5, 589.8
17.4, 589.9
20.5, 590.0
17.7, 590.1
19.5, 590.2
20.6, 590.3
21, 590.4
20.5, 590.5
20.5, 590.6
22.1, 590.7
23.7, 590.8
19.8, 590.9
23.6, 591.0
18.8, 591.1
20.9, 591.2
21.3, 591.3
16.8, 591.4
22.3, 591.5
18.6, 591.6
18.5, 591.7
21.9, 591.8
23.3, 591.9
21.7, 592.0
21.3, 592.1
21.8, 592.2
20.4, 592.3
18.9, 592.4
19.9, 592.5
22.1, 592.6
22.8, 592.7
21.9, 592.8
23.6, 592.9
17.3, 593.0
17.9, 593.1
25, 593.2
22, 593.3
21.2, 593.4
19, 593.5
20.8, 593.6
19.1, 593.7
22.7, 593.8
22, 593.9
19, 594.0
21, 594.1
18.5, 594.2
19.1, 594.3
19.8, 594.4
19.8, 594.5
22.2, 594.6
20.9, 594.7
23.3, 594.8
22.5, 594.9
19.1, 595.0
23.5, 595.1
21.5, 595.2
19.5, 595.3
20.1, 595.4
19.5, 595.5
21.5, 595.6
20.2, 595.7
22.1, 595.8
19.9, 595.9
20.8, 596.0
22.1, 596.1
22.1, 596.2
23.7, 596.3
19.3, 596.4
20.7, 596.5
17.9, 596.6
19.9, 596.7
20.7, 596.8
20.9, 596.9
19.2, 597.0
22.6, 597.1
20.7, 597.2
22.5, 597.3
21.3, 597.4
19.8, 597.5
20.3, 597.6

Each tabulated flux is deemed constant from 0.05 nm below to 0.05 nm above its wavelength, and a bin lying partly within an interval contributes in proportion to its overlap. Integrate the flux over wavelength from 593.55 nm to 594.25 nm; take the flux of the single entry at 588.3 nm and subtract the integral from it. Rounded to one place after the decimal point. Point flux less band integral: 6.1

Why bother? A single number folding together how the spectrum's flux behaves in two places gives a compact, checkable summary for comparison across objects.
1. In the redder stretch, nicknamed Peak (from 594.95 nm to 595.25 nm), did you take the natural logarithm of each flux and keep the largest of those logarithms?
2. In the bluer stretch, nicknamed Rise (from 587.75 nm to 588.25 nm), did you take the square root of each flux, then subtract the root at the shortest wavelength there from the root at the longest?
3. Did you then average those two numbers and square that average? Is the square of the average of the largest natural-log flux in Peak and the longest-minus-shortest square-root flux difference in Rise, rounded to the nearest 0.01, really 2.16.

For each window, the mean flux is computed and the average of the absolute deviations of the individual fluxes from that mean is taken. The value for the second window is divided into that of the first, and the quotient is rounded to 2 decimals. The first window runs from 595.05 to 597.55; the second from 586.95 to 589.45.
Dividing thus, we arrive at 0.85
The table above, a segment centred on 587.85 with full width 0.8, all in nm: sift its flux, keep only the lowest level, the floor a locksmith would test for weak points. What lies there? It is 20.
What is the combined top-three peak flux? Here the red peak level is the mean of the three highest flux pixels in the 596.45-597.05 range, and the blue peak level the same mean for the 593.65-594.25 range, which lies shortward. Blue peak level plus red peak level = 42.7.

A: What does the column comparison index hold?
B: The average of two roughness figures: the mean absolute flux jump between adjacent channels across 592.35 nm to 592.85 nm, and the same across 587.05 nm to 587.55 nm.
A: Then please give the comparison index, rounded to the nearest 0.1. 1.2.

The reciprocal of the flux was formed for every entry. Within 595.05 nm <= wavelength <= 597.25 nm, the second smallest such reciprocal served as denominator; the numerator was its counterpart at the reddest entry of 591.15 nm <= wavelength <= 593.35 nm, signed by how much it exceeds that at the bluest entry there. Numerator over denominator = -0.06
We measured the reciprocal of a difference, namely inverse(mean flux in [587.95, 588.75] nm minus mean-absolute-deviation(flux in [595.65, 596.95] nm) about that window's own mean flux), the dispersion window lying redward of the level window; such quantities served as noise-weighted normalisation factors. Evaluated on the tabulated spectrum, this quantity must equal 0.0510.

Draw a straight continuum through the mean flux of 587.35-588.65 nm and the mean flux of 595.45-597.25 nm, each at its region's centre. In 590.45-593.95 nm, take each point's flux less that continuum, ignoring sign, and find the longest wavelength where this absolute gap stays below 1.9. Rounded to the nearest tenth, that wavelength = 593.9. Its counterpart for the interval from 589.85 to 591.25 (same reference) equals 591.2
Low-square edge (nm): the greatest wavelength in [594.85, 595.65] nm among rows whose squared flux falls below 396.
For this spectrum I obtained 595.5 nm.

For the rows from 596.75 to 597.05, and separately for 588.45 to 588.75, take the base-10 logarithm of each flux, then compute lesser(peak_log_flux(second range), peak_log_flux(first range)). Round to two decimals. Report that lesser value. 1.32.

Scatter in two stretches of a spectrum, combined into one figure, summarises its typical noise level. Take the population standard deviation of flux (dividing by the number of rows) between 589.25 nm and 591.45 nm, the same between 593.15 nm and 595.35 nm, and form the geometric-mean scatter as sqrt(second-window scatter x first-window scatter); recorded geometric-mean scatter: 1.91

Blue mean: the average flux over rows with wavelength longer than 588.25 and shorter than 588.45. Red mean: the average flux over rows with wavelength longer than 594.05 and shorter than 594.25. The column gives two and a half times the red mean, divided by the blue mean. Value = 2.31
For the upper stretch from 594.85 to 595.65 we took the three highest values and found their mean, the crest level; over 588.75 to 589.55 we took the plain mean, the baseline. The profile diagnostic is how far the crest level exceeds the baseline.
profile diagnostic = 3.5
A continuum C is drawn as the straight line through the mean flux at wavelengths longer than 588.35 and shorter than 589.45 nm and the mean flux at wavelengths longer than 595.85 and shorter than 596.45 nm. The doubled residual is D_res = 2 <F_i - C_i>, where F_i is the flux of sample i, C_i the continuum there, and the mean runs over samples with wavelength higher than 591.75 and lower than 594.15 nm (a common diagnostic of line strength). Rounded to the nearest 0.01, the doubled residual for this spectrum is 0.95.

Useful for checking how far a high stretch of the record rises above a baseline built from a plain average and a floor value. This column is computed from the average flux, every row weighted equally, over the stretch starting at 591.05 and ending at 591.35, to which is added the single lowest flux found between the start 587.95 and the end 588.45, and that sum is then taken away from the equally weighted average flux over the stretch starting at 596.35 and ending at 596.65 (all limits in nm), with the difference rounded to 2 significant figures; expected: -21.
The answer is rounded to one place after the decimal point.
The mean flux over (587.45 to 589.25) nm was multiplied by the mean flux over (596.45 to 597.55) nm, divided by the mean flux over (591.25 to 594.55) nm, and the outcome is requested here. 20.6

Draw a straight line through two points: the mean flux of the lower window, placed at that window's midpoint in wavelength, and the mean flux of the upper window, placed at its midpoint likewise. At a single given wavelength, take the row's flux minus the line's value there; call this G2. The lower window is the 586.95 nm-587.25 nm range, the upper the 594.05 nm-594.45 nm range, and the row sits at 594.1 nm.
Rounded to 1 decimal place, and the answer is 1.4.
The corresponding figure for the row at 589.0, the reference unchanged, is -3.5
